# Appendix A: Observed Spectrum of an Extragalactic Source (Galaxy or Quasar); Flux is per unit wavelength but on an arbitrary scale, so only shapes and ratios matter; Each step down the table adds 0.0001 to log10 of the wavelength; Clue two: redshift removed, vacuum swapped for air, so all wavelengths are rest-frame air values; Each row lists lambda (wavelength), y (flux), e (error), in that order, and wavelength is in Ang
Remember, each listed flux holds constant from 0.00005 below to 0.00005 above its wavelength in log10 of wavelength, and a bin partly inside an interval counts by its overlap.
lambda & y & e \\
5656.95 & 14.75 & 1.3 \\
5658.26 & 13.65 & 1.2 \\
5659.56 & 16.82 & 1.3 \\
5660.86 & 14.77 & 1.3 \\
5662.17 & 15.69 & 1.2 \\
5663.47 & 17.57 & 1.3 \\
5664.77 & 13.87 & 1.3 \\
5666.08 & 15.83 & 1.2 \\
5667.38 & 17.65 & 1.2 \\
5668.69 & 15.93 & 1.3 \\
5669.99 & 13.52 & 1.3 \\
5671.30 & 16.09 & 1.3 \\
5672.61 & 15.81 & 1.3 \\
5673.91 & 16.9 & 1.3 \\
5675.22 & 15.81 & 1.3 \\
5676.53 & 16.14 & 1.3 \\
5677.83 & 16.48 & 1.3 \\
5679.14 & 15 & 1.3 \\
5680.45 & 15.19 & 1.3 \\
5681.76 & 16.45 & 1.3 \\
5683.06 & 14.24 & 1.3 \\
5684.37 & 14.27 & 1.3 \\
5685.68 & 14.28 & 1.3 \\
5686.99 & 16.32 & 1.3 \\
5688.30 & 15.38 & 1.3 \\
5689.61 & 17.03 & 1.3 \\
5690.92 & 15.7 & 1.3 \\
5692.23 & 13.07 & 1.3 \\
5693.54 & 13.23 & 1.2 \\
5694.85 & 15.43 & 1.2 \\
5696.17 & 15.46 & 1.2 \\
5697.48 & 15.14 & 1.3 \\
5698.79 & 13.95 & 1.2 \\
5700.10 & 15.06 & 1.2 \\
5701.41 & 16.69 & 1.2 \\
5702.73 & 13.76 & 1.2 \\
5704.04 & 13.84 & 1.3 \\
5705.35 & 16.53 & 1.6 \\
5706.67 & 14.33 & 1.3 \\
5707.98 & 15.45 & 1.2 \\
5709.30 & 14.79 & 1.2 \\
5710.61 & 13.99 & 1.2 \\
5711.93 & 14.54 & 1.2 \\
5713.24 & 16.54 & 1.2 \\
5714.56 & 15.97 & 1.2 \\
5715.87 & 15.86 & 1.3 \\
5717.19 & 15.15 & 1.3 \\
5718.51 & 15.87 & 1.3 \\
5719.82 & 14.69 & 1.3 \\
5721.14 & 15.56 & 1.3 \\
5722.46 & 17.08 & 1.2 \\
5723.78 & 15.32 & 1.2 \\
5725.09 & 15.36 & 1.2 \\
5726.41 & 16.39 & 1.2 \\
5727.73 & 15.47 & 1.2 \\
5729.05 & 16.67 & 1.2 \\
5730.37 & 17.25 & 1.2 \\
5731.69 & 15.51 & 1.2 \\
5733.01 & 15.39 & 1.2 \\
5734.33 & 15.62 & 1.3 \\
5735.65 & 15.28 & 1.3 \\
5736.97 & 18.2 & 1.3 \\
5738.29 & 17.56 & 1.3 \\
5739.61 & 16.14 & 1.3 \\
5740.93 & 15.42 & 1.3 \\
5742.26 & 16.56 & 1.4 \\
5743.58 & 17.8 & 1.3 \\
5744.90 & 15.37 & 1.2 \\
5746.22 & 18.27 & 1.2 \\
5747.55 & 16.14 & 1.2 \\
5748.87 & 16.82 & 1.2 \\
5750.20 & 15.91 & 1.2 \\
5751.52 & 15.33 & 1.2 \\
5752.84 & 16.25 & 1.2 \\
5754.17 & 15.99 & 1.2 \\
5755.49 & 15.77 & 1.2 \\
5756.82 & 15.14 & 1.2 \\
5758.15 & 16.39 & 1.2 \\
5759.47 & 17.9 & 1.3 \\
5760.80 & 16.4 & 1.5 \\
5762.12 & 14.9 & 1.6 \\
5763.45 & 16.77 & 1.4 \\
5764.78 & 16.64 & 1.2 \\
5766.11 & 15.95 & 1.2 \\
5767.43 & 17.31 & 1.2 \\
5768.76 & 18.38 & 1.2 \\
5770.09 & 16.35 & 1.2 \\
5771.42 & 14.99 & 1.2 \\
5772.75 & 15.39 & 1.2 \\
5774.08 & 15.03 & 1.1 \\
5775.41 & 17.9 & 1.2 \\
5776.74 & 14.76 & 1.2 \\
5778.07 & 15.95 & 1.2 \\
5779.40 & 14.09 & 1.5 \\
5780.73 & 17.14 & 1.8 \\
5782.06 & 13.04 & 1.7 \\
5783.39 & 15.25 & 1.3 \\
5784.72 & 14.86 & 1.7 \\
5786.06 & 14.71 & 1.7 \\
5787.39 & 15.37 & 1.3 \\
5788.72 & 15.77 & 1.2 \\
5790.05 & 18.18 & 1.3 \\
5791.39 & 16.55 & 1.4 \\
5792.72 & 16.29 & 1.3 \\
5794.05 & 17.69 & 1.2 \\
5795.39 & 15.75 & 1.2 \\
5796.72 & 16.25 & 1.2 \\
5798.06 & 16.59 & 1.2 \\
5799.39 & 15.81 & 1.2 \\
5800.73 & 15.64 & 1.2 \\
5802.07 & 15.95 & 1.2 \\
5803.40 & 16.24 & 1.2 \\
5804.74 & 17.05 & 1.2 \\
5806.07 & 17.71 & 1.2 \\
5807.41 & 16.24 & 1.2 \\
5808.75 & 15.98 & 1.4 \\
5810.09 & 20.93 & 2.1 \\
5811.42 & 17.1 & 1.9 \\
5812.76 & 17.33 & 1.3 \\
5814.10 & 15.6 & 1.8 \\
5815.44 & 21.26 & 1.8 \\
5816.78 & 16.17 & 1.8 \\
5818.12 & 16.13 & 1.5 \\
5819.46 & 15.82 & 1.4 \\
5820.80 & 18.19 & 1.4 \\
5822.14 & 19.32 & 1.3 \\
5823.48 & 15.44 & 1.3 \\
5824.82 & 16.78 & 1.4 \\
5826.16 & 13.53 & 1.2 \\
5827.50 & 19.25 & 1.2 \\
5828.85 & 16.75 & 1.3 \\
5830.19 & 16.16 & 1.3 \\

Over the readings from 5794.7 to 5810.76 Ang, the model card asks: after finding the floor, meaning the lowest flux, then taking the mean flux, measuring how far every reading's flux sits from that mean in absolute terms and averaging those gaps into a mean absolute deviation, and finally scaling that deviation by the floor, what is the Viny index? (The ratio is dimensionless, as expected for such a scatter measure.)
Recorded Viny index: 0.060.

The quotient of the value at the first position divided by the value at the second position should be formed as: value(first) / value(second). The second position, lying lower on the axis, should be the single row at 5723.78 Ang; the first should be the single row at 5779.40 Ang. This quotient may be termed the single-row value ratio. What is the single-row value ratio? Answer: 0.92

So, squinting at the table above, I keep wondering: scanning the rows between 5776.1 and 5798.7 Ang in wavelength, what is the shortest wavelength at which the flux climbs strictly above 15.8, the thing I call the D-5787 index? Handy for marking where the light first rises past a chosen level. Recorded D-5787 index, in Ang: 5778.07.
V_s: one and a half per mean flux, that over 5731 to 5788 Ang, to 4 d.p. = 0.0935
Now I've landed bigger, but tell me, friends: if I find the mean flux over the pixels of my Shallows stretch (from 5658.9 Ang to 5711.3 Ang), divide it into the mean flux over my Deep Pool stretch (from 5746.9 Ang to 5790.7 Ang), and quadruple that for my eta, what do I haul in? 4.16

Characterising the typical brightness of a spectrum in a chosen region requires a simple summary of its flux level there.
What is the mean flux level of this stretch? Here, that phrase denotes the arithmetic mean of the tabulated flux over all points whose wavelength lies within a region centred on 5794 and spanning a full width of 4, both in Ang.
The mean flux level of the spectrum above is 16.6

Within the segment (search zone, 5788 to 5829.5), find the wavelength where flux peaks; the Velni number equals 5815.44 Ang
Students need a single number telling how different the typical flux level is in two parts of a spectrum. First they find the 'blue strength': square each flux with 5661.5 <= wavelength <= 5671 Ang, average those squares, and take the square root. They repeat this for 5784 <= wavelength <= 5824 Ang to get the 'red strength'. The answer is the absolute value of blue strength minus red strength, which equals 1.01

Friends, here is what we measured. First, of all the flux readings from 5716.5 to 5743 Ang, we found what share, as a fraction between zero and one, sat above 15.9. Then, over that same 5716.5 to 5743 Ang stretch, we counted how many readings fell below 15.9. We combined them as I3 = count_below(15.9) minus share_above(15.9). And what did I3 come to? 12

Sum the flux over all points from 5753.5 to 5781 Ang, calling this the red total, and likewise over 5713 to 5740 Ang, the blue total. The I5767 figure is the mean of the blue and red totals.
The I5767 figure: 338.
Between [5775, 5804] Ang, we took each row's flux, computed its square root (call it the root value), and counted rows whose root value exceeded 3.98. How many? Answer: 11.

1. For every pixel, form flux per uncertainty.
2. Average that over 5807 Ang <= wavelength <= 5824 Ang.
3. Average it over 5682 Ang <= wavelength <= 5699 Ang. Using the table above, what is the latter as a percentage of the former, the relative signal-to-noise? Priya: 103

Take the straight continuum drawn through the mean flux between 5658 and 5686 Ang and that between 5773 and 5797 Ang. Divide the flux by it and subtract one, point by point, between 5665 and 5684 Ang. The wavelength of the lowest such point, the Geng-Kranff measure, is 5669.99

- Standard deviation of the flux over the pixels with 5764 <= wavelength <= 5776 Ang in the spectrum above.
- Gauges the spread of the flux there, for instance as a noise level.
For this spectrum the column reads 1.2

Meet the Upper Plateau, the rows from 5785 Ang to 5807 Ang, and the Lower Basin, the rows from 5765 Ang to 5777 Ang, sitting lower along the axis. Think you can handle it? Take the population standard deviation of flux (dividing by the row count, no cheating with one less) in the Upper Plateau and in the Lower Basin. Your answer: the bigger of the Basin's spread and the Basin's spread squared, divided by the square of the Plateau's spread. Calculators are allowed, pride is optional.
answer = 2.0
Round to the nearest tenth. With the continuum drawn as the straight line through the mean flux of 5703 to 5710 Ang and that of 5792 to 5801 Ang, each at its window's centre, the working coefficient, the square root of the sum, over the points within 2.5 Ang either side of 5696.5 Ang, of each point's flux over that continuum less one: 0.2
